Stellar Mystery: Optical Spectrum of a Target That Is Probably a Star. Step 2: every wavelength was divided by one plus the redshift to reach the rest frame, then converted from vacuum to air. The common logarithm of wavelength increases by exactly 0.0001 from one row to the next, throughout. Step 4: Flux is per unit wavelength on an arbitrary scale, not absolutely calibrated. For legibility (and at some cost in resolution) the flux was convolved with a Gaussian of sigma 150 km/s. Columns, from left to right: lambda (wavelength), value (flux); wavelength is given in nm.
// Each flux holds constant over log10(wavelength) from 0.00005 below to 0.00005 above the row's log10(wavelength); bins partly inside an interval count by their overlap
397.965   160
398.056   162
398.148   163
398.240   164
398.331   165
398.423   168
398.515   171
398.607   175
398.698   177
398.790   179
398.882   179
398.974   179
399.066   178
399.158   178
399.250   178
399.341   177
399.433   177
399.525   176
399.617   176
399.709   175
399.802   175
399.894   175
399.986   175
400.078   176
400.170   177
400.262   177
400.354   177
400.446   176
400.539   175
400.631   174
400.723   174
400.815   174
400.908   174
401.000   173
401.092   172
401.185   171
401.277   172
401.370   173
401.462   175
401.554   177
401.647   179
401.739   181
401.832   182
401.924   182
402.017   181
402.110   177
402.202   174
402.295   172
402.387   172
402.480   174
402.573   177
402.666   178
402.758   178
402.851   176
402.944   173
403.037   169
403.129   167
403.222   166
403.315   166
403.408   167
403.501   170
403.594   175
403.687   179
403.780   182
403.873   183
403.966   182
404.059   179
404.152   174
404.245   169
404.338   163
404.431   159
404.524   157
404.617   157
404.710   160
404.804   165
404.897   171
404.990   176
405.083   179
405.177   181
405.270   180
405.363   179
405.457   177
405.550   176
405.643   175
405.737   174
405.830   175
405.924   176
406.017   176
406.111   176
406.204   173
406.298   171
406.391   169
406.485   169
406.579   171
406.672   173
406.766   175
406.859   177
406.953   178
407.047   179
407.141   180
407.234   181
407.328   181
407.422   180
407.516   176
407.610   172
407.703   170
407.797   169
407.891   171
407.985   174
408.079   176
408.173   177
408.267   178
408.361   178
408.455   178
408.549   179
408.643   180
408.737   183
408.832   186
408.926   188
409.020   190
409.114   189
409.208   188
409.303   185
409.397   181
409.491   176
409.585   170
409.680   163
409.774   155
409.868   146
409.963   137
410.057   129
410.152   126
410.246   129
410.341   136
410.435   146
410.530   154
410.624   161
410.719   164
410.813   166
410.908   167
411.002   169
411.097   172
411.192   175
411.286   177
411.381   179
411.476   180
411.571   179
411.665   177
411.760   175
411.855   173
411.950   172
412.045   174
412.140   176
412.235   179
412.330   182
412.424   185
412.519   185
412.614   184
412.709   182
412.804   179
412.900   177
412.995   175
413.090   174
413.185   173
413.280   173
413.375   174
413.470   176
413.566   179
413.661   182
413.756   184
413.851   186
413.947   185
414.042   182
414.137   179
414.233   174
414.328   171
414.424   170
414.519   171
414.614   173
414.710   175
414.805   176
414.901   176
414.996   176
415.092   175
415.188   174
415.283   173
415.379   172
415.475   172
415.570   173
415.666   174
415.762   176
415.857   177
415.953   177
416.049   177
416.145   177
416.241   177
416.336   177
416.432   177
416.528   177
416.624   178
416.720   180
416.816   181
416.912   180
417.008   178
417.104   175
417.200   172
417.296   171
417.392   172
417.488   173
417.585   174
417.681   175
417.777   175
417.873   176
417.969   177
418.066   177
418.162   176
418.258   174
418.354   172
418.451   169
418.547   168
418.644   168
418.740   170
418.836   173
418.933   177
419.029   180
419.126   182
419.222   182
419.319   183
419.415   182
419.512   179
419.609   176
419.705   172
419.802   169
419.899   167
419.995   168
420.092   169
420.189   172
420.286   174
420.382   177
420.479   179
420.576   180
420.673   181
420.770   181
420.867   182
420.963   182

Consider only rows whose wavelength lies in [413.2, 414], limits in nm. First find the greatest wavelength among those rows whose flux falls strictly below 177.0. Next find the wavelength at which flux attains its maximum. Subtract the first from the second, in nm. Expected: 0.38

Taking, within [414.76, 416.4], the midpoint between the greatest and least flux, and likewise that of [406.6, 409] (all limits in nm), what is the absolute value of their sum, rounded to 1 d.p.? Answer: 353.0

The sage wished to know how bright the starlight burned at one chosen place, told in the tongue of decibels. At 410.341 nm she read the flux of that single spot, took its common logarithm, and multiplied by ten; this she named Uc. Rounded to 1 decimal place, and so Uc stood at 21.3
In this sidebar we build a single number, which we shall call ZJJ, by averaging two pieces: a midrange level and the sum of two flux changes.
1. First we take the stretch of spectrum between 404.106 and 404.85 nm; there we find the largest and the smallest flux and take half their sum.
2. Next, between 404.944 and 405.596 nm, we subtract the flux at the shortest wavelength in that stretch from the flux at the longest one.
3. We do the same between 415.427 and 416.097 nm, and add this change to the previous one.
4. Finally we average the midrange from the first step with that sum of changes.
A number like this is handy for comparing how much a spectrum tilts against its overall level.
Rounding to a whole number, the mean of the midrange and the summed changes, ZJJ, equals 85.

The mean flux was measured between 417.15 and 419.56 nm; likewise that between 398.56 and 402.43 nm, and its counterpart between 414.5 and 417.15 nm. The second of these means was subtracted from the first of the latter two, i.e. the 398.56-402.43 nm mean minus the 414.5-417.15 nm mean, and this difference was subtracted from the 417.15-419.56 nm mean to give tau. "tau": 175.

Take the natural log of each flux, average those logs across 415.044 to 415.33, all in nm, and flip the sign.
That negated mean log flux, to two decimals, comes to -5.16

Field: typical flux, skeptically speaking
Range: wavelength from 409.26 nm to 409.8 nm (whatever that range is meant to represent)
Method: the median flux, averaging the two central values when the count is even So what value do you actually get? 173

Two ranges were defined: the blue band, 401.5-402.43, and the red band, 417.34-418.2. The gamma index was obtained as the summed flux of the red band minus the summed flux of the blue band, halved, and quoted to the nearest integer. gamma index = -101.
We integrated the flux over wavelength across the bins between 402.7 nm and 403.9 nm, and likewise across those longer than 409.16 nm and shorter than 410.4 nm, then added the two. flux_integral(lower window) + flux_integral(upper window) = 400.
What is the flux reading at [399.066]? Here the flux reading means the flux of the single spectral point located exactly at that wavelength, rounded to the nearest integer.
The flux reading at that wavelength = 178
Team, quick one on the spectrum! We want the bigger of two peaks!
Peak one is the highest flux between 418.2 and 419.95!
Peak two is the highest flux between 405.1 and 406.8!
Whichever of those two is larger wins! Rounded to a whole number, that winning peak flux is 183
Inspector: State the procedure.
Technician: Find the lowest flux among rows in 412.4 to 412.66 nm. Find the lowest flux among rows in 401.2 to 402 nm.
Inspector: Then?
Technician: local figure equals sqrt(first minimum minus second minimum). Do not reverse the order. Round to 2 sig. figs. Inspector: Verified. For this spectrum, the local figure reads 3.5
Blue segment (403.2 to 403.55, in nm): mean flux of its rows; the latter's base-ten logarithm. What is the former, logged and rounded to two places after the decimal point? 2.22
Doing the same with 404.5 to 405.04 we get 2.22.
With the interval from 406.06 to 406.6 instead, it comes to 2.23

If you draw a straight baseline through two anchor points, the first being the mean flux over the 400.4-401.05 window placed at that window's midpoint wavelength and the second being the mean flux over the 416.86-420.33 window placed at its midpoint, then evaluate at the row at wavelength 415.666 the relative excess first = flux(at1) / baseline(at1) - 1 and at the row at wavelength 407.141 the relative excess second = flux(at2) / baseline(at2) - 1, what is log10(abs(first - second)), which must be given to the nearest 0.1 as -1.5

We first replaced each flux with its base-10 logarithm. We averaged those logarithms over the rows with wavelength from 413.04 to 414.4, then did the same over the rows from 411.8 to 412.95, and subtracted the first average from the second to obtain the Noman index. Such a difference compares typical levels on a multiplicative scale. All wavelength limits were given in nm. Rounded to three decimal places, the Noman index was 0.002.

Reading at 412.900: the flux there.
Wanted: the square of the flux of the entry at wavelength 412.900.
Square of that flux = 31329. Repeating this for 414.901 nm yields 30976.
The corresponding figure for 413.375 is 30276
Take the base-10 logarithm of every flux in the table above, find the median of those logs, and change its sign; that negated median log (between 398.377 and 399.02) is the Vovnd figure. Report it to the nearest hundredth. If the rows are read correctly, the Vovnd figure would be -2.25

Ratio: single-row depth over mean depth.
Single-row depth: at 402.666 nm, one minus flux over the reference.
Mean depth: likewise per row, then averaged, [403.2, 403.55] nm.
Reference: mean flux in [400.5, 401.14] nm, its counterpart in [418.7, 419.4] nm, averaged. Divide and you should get -0.2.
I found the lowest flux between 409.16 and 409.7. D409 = 163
